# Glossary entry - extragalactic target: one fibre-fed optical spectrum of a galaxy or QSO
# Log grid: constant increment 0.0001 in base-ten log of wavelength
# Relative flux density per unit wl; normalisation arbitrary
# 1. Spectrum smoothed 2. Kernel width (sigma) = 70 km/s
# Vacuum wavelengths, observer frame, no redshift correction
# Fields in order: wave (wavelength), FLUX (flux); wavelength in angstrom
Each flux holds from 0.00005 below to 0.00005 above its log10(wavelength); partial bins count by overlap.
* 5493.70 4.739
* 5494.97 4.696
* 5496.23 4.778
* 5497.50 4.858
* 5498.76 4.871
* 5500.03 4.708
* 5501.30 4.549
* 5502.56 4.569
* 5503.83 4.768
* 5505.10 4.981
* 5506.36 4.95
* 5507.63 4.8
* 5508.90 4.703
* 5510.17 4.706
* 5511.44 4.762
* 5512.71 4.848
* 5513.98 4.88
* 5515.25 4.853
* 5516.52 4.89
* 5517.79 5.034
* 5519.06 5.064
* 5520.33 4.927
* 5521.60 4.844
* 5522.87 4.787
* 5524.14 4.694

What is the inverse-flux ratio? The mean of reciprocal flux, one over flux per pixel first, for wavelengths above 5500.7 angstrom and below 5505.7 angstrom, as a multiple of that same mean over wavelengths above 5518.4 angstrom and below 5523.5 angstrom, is 1.04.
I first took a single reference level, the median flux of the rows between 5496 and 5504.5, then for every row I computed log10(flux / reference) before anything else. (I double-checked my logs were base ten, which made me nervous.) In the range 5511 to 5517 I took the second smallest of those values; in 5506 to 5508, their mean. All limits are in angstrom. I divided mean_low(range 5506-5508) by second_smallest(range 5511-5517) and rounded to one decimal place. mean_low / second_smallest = 1.3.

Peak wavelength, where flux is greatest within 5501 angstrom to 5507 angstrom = 5505.10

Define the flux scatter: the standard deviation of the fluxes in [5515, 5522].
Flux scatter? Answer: 0.09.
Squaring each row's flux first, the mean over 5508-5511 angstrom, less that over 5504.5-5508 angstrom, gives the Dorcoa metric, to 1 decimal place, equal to -2.0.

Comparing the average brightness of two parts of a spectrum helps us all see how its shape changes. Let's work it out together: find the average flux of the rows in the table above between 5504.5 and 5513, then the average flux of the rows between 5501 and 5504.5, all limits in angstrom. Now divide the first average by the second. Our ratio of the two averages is 1.04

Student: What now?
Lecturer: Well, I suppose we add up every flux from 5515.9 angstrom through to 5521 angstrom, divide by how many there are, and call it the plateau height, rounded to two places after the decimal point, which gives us 4.98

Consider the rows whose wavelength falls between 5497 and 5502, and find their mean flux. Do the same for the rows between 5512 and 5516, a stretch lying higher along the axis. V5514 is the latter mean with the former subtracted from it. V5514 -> 0.11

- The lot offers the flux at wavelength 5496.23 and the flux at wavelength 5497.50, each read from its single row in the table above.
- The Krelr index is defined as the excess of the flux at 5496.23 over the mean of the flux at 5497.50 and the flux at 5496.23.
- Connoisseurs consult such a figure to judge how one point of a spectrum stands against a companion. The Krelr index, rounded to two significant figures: -0.040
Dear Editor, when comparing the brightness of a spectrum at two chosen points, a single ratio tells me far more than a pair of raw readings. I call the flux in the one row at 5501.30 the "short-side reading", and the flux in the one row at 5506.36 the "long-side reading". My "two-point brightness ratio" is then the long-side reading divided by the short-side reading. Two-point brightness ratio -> 1.09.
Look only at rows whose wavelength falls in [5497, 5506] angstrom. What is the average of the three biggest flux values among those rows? 4.90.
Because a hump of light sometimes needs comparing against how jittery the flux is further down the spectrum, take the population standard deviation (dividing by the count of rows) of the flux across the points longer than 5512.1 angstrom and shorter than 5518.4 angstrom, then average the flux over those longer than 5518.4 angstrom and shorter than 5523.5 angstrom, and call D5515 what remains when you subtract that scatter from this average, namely 4.84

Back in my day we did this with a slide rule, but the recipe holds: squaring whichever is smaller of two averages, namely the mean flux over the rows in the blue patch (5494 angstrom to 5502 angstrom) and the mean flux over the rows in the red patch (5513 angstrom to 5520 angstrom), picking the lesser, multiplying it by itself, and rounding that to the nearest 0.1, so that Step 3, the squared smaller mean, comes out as 22.5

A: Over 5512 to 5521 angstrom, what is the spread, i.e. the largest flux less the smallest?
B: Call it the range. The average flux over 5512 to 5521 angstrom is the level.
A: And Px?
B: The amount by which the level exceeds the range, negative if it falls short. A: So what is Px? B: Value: 4.71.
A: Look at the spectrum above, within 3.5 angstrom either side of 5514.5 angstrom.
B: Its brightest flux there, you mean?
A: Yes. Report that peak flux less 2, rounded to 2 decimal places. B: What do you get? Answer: 3.03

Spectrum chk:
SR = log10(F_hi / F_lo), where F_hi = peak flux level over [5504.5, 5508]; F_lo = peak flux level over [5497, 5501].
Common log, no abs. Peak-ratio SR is 0.010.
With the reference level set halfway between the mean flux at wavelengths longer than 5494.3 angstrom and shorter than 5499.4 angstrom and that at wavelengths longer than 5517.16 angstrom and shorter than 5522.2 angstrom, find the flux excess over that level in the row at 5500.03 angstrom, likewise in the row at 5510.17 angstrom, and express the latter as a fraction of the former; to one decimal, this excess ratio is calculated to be 1.0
